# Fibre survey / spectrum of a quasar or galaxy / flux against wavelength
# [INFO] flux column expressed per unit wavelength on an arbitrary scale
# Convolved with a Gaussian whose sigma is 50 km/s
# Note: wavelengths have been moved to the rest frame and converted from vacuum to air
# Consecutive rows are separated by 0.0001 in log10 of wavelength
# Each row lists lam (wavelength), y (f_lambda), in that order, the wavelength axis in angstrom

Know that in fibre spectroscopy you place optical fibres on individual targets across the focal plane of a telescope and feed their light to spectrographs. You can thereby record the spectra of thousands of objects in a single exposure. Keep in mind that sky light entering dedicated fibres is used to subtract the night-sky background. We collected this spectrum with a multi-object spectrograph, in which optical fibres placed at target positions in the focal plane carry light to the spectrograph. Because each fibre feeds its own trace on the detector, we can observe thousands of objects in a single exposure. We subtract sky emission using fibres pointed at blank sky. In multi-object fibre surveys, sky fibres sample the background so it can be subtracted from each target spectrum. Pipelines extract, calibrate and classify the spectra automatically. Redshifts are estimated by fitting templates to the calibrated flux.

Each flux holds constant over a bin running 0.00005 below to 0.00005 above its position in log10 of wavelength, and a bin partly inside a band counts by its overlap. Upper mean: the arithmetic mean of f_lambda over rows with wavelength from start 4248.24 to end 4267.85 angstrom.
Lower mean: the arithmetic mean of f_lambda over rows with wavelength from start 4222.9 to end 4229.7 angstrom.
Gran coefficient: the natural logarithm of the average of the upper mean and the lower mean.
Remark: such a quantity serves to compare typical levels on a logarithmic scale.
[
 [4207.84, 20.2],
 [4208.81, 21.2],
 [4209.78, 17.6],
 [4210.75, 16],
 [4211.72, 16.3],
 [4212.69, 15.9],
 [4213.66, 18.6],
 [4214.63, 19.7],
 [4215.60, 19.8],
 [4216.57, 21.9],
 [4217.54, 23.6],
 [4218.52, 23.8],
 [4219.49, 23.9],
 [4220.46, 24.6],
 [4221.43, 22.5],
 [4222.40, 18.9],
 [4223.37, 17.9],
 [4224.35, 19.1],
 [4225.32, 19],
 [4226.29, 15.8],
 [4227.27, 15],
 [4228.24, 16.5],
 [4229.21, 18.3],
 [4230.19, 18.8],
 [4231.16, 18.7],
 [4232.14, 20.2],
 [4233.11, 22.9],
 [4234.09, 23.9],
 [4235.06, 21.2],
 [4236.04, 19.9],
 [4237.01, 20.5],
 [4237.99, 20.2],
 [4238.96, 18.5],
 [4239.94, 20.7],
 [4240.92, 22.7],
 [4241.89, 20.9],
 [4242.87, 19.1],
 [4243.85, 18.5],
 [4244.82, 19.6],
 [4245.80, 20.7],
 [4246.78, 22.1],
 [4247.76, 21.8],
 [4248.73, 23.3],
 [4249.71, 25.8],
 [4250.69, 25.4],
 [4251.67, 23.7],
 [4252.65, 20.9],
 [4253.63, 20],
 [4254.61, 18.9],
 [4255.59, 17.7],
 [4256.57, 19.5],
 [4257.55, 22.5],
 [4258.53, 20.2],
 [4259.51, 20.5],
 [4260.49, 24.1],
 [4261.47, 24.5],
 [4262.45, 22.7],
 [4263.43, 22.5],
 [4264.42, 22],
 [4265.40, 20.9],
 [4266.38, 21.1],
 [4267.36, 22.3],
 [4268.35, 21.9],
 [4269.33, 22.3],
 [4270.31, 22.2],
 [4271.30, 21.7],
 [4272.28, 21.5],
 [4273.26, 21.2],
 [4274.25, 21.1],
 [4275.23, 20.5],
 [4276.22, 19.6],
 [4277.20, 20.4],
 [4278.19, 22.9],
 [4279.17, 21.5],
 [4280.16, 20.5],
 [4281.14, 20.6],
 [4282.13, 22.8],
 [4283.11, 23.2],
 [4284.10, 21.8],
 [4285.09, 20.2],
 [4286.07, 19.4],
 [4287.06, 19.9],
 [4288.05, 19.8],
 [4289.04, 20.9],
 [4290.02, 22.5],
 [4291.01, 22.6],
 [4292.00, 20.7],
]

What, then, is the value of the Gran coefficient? 2.978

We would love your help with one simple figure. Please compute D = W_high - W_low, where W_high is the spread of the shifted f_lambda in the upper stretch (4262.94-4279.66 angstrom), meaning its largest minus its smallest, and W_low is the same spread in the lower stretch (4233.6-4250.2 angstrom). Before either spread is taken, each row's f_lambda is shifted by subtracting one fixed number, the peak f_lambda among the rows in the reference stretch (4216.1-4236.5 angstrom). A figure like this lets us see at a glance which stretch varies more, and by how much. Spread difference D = -4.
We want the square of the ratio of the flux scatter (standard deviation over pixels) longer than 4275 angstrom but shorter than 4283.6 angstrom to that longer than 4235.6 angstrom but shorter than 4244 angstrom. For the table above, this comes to 0.99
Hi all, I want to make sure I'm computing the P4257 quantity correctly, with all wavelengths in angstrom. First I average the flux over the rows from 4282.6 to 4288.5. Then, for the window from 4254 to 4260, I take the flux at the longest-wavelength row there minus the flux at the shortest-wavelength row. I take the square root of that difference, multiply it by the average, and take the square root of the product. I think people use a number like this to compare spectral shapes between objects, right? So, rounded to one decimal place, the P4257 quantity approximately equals 5.1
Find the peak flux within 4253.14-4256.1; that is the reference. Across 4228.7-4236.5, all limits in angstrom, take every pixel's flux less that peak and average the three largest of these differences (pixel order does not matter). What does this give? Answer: 2.7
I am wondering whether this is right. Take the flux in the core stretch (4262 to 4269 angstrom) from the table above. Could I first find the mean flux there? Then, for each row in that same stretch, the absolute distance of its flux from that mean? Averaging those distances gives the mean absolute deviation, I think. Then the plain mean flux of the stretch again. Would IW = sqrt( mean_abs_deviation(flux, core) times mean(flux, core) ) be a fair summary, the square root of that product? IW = 3.4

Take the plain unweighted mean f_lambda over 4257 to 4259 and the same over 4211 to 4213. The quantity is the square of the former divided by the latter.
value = 28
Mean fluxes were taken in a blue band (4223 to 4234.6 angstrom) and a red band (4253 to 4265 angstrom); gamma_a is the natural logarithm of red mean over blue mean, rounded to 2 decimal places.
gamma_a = 0.12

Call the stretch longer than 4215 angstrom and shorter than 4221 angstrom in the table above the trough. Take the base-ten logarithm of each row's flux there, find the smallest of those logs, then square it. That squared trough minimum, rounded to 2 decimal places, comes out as 1.68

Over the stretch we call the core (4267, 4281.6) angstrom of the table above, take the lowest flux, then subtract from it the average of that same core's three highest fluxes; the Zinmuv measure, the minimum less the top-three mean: -2.9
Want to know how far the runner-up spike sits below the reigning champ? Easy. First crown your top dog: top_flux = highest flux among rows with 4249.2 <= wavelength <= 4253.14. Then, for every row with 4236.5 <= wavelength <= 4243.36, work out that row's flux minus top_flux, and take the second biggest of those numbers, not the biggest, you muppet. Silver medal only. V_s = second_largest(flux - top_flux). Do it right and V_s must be -5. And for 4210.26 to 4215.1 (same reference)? -7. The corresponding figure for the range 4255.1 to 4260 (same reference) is -5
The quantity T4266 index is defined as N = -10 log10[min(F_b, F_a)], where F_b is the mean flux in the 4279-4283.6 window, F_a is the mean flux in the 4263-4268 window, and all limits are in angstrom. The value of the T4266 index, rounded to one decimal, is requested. -13.4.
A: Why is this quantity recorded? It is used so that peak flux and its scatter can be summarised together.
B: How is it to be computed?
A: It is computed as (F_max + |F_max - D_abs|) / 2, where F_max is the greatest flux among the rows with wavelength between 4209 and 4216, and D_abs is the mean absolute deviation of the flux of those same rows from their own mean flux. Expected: 19.1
